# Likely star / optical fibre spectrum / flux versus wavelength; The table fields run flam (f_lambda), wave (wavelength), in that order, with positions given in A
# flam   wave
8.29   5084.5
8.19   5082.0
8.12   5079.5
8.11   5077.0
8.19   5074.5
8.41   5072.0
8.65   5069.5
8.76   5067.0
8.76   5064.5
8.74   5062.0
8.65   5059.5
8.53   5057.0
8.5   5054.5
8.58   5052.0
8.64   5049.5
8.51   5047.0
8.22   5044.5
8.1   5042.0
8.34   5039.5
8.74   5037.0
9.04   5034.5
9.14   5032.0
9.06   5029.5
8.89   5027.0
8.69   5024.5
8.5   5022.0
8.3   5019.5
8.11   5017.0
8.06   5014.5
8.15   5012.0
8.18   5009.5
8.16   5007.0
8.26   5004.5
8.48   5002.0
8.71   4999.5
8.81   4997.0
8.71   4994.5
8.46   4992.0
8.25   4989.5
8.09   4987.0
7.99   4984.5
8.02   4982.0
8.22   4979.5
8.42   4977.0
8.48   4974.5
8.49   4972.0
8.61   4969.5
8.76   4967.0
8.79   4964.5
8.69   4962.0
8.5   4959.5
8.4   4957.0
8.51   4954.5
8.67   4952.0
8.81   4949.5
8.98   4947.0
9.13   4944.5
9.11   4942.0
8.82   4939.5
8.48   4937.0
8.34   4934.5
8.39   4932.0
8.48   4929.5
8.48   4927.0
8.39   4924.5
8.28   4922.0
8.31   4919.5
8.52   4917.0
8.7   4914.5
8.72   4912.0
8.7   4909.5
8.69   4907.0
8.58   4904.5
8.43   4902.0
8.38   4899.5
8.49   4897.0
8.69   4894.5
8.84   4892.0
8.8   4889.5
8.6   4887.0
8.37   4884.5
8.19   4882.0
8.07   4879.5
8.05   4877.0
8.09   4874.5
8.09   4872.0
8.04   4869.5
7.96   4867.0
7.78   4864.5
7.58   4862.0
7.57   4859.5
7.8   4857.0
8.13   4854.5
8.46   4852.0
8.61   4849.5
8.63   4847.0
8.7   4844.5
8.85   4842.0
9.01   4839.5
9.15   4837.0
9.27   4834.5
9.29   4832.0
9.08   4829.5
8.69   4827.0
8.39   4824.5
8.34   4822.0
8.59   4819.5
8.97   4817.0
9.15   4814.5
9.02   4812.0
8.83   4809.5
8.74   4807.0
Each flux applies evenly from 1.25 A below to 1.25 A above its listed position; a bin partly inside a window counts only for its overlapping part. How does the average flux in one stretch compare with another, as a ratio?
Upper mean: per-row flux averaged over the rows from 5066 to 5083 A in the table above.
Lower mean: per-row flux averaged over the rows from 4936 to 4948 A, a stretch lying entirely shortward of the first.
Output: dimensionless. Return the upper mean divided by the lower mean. 0.94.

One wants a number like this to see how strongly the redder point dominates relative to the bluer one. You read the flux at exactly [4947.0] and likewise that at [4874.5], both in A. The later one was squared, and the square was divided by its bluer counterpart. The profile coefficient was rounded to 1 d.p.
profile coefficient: 10.0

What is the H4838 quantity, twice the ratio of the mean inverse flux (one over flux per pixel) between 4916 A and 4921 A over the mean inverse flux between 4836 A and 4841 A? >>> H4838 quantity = 2.16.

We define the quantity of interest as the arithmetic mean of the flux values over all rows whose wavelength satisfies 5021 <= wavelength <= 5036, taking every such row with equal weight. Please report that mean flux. 8.89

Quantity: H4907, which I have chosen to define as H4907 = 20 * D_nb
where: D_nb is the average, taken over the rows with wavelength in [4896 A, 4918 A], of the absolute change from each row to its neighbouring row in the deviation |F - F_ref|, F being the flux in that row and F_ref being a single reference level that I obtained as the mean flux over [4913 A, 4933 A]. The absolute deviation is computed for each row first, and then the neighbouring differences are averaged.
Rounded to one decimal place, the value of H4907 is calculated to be 1.3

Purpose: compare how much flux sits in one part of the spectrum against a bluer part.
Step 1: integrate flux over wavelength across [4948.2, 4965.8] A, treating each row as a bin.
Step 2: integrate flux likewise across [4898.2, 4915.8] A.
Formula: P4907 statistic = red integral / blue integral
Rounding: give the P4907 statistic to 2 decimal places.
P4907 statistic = 1.00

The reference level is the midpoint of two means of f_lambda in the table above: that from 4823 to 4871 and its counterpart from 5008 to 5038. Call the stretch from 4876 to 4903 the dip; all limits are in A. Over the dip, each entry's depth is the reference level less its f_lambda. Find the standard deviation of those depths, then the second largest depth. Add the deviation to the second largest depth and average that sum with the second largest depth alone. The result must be 0.58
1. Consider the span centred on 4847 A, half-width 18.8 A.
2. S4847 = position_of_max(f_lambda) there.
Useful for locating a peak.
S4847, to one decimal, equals 4832.0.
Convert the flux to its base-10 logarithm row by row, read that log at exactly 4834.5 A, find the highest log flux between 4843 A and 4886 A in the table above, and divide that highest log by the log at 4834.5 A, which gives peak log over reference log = 0.97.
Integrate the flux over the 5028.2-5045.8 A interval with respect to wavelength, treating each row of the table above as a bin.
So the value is 152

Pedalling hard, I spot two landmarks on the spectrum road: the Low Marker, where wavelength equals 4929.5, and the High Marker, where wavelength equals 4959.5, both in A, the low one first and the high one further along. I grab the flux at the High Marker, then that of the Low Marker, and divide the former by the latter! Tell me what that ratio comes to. 1.00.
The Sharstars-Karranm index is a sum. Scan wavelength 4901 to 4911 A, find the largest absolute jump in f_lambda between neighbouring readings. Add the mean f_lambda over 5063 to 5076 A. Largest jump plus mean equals 8.70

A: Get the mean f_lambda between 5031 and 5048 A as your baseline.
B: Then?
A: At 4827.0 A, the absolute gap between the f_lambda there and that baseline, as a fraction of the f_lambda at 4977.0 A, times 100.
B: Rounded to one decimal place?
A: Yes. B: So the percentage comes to 1.3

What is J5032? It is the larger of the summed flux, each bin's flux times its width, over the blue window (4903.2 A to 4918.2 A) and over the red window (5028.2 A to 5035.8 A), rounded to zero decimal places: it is 130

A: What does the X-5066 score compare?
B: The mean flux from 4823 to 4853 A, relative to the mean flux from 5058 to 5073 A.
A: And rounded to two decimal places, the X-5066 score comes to 1.02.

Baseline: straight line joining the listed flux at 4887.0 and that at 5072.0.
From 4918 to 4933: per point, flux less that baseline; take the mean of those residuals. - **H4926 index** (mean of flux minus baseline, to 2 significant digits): -0.17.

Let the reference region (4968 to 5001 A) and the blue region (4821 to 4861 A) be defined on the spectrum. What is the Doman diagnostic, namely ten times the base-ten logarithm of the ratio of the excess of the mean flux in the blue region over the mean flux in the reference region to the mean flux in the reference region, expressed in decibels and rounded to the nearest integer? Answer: -16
